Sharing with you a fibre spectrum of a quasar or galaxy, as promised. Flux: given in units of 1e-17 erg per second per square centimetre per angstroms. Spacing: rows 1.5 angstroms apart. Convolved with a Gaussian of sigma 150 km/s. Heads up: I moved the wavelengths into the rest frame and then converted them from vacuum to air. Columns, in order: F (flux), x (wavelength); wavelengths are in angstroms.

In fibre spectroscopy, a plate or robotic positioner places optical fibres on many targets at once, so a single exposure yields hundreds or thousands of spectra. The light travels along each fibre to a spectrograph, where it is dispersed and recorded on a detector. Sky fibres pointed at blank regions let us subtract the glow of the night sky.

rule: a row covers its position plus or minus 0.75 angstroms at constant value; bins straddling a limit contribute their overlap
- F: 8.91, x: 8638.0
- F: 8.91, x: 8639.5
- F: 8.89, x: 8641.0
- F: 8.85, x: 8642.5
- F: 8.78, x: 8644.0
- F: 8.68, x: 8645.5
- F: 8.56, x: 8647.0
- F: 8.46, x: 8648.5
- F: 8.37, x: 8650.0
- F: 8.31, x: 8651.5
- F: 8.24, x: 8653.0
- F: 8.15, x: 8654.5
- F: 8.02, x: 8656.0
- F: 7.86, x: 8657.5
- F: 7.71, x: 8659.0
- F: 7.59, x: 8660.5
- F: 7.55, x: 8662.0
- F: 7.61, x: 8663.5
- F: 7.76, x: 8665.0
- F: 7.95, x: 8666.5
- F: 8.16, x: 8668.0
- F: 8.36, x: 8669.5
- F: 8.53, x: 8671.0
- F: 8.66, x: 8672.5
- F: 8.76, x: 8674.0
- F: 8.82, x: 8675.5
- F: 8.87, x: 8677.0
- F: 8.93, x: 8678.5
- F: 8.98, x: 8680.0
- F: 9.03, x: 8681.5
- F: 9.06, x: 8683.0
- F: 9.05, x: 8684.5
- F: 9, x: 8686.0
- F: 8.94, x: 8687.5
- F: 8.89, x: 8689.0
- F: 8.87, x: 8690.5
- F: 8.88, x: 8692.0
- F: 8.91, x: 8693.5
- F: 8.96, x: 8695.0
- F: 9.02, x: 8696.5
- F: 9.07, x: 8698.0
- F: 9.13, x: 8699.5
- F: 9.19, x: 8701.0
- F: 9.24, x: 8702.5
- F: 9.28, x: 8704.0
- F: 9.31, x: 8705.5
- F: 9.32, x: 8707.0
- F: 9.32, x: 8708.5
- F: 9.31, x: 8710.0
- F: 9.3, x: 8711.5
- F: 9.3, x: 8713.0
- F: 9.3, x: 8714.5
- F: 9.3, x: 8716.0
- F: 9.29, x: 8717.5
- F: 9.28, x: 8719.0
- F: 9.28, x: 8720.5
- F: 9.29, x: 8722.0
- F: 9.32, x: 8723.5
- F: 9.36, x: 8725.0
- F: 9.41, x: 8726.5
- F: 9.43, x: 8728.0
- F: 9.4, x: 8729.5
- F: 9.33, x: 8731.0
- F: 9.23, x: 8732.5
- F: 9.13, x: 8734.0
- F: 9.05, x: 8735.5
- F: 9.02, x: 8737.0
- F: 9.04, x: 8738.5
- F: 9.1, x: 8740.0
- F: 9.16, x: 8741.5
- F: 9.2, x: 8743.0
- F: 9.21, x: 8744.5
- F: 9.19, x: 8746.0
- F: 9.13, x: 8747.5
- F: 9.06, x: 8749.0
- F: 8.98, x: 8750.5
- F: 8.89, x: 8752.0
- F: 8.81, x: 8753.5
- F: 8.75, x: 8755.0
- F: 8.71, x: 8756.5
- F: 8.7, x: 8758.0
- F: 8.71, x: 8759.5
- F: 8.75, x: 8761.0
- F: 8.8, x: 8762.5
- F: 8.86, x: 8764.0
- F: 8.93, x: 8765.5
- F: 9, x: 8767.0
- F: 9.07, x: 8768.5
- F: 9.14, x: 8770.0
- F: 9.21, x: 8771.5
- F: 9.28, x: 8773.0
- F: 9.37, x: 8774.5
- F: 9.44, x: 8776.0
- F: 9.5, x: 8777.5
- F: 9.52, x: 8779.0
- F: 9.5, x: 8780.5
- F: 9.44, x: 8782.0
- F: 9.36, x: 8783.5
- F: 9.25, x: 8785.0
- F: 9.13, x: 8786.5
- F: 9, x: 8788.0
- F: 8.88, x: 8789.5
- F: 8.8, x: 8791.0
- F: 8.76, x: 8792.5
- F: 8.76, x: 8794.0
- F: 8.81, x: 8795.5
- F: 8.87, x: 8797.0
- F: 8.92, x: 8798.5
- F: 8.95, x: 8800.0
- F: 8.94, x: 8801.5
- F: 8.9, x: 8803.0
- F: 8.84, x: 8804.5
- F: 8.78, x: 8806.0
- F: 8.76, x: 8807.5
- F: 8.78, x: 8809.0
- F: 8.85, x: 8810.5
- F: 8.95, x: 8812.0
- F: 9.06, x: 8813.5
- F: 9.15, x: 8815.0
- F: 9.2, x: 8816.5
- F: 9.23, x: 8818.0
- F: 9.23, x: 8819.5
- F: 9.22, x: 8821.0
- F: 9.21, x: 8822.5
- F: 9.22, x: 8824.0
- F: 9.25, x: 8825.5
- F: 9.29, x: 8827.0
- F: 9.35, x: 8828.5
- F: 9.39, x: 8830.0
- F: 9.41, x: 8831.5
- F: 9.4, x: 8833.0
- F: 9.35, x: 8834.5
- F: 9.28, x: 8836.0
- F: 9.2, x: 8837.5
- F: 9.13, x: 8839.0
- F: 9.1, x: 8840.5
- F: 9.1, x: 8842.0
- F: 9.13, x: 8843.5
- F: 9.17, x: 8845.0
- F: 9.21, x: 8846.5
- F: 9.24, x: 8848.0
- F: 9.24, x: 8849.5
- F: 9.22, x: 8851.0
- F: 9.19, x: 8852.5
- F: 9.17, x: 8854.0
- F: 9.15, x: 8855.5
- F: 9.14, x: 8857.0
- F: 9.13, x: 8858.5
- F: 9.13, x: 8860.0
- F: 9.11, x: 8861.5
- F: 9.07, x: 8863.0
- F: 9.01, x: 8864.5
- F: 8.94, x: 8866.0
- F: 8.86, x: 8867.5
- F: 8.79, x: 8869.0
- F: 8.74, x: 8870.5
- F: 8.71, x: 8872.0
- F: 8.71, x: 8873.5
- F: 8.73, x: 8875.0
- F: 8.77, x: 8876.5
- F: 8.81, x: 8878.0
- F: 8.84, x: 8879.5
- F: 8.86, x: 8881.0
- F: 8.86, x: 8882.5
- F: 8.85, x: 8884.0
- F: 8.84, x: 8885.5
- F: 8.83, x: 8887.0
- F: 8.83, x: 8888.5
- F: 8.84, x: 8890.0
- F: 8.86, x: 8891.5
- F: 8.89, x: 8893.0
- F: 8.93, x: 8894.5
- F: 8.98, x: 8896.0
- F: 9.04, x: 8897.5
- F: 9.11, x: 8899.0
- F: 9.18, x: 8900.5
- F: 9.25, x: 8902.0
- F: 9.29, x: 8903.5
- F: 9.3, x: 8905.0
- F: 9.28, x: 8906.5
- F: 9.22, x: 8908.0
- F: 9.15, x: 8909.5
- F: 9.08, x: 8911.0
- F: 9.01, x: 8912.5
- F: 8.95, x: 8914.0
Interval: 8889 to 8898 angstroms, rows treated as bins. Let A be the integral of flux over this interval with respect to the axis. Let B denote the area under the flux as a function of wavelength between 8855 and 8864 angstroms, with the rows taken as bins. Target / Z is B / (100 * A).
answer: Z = 0.0102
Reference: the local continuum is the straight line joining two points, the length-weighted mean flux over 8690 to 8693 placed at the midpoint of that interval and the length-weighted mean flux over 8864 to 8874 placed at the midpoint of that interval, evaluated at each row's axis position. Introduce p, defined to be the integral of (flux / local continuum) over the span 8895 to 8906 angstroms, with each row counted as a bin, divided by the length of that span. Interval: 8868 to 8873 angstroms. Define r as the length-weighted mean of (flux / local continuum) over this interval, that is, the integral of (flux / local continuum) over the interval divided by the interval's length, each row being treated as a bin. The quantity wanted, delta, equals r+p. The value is 2.03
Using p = 1.04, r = 0.99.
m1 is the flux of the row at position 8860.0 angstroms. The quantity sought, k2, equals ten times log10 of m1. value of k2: 9.60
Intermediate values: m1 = 9.13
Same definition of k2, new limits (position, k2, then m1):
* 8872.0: 9.40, 8.71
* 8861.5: 9.60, 9.11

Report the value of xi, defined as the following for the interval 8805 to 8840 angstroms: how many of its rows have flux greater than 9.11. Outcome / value 17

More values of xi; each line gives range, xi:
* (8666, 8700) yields 1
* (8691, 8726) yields 18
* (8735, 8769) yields 5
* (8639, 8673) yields 0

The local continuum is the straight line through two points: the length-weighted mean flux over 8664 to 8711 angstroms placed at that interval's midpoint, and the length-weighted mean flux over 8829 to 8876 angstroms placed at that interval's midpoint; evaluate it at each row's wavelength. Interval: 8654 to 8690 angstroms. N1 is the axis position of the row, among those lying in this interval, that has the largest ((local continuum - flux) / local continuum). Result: 8662.0 angstroms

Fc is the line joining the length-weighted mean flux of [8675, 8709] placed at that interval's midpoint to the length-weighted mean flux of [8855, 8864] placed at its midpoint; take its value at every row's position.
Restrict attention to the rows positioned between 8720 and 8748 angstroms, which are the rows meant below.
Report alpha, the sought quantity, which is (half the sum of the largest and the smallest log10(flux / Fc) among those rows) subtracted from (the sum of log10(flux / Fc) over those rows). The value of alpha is 0.14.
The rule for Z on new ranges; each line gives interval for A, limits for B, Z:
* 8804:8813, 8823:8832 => 0.0105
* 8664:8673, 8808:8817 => 0.0109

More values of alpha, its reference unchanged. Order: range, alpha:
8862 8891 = -0.25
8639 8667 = -0.74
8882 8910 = -0.09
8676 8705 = -0.03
